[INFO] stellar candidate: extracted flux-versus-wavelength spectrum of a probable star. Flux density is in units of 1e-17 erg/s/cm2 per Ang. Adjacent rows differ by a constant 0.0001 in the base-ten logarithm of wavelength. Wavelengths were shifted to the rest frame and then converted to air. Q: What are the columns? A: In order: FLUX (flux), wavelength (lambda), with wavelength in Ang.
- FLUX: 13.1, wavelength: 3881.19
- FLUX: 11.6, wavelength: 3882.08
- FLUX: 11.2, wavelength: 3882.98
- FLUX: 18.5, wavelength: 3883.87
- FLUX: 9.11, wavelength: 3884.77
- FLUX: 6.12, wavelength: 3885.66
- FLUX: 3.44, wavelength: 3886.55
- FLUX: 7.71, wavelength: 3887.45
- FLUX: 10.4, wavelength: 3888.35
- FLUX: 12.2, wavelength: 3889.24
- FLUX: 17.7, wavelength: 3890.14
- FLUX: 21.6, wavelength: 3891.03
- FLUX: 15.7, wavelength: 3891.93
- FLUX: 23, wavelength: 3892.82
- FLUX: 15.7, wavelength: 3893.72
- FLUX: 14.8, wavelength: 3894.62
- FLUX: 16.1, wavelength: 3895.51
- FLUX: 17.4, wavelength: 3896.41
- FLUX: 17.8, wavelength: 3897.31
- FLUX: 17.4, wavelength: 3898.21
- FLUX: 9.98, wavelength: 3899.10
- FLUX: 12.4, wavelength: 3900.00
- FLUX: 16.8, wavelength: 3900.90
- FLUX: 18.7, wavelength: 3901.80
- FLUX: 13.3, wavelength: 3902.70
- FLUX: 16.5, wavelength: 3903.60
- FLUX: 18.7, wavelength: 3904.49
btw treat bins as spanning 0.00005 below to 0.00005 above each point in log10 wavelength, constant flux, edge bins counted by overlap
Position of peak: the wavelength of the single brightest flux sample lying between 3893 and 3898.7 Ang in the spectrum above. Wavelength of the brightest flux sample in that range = 3897.31 Ang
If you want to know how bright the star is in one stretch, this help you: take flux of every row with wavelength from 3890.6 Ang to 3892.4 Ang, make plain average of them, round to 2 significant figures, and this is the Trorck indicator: 19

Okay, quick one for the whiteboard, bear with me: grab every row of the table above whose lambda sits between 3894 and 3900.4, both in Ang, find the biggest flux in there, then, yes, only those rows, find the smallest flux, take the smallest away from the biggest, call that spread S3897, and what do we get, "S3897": 7.8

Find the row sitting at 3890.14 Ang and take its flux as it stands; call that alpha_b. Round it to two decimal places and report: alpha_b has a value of 17.70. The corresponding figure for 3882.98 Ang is 11.20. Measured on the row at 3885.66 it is 6.12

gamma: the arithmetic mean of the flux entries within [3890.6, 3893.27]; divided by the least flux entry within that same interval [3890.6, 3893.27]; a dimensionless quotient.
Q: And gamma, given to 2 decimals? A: 1.28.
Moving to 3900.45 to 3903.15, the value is 1.22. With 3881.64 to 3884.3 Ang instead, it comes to 1.23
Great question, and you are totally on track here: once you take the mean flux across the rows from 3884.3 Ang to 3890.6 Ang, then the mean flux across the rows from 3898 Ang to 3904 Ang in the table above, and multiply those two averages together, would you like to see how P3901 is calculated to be 143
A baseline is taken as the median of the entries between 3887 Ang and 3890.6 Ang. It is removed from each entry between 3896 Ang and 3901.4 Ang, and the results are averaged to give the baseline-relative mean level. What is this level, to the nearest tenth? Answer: 4.0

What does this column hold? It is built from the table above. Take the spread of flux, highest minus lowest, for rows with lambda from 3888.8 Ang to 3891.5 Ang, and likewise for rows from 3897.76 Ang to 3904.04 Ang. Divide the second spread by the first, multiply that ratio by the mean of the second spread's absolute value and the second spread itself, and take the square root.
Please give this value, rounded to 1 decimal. 2.8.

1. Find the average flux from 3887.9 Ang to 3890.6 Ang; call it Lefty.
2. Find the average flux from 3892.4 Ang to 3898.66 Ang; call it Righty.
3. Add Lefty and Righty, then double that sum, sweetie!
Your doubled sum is 62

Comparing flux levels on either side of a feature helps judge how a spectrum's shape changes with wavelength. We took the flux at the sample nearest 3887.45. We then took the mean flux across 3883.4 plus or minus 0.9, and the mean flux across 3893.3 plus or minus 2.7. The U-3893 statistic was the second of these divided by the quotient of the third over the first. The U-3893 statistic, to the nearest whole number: 6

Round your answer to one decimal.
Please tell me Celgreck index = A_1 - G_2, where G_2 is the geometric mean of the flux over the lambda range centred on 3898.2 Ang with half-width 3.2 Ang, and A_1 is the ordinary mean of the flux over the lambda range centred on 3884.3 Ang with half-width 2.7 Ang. -5.1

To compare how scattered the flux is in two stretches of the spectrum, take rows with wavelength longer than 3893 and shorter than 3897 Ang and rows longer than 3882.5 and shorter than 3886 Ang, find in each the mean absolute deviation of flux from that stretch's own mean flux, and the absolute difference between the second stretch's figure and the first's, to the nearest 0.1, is 2.9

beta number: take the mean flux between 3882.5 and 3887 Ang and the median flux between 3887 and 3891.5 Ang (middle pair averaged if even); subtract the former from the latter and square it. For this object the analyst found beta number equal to 6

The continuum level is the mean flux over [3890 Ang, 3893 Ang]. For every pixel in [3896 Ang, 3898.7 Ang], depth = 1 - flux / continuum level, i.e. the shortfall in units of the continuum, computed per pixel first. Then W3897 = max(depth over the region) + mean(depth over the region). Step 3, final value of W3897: 0.2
